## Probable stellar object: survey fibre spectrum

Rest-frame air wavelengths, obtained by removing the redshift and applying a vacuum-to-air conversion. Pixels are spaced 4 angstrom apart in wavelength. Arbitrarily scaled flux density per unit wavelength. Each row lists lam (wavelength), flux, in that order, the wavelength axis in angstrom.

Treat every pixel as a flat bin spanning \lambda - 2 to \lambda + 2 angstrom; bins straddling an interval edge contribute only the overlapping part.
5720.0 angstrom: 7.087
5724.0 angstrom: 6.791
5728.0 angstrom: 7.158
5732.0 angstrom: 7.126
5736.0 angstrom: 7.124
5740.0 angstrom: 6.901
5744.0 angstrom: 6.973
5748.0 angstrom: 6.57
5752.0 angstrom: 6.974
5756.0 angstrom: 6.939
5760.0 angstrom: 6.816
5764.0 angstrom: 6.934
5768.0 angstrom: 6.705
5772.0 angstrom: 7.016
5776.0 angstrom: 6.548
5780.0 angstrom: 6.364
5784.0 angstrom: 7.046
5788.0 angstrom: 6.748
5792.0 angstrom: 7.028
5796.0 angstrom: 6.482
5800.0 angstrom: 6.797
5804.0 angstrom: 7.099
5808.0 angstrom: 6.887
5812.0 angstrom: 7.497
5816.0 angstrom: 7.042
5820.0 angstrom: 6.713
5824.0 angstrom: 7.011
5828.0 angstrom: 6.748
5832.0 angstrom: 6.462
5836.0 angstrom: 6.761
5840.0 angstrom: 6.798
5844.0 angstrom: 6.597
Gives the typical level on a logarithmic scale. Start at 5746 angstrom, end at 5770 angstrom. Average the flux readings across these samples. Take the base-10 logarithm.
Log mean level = 0.834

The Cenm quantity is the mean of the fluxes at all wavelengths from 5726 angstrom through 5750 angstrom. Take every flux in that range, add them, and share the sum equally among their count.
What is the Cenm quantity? 6.98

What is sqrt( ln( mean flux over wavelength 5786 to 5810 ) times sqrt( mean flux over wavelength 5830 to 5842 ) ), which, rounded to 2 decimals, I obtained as 2.23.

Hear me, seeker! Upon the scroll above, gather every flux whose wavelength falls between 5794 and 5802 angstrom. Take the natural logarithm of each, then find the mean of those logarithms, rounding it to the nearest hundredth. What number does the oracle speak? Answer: 1.89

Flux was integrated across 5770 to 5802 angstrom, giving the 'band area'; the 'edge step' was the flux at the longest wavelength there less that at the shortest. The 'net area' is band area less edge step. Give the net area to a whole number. 216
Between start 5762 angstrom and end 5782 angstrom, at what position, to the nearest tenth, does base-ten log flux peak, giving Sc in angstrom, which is 5772.0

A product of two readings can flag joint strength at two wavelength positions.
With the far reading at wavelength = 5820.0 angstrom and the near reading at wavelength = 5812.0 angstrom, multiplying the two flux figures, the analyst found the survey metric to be 50.3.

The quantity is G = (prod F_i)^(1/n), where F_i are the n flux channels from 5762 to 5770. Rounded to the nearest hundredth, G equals 6.82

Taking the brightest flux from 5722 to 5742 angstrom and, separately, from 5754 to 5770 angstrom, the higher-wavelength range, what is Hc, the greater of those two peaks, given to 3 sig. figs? 7.16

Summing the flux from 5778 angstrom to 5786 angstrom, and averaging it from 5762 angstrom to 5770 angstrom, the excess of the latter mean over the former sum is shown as -6.59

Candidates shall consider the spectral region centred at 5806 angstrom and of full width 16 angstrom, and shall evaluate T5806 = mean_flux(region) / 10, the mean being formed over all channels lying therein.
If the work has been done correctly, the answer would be 0.707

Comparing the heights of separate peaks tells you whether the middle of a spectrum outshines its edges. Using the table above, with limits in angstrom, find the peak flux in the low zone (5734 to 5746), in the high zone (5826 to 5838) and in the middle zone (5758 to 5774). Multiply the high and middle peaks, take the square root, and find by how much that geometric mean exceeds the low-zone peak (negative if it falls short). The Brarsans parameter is -0.24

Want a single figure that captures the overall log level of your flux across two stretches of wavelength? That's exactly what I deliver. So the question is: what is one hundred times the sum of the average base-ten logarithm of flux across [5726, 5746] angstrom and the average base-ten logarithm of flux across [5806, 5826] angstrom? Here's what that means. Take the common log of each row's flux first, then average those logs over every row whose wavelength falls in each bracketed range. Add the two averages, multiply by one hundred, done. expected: 170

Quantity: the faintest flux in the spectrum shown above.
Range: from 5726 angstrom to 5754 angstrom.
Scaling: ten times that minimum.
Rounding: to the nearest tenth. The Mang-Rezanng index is 65.7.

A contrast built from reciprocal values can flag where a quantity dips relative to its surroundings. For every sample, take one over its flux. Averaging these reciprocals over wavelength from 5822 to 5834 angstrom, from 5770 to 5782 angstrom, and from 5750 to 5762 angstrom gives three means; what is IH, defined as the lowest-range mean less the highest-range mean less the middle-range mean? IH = -0.155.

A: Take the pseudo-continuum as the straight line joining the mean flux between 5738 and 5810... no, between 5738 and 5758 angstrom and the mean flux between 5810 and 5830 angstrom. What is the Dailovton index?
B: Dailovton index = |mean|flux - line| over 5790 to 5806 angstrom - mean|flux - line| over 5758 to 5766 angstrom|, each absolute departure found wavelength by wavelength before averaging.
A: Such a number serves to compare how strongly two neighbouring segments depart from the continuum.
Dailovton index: 0.16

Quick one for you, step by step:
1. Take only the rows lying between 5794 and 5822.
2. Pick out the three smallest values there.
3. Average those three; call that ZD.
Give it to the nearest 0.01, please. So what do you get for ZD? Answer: 6.66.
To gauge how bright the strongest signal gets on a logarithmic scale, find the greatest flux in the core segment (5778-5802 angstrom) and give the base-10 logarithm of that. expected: 0.848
